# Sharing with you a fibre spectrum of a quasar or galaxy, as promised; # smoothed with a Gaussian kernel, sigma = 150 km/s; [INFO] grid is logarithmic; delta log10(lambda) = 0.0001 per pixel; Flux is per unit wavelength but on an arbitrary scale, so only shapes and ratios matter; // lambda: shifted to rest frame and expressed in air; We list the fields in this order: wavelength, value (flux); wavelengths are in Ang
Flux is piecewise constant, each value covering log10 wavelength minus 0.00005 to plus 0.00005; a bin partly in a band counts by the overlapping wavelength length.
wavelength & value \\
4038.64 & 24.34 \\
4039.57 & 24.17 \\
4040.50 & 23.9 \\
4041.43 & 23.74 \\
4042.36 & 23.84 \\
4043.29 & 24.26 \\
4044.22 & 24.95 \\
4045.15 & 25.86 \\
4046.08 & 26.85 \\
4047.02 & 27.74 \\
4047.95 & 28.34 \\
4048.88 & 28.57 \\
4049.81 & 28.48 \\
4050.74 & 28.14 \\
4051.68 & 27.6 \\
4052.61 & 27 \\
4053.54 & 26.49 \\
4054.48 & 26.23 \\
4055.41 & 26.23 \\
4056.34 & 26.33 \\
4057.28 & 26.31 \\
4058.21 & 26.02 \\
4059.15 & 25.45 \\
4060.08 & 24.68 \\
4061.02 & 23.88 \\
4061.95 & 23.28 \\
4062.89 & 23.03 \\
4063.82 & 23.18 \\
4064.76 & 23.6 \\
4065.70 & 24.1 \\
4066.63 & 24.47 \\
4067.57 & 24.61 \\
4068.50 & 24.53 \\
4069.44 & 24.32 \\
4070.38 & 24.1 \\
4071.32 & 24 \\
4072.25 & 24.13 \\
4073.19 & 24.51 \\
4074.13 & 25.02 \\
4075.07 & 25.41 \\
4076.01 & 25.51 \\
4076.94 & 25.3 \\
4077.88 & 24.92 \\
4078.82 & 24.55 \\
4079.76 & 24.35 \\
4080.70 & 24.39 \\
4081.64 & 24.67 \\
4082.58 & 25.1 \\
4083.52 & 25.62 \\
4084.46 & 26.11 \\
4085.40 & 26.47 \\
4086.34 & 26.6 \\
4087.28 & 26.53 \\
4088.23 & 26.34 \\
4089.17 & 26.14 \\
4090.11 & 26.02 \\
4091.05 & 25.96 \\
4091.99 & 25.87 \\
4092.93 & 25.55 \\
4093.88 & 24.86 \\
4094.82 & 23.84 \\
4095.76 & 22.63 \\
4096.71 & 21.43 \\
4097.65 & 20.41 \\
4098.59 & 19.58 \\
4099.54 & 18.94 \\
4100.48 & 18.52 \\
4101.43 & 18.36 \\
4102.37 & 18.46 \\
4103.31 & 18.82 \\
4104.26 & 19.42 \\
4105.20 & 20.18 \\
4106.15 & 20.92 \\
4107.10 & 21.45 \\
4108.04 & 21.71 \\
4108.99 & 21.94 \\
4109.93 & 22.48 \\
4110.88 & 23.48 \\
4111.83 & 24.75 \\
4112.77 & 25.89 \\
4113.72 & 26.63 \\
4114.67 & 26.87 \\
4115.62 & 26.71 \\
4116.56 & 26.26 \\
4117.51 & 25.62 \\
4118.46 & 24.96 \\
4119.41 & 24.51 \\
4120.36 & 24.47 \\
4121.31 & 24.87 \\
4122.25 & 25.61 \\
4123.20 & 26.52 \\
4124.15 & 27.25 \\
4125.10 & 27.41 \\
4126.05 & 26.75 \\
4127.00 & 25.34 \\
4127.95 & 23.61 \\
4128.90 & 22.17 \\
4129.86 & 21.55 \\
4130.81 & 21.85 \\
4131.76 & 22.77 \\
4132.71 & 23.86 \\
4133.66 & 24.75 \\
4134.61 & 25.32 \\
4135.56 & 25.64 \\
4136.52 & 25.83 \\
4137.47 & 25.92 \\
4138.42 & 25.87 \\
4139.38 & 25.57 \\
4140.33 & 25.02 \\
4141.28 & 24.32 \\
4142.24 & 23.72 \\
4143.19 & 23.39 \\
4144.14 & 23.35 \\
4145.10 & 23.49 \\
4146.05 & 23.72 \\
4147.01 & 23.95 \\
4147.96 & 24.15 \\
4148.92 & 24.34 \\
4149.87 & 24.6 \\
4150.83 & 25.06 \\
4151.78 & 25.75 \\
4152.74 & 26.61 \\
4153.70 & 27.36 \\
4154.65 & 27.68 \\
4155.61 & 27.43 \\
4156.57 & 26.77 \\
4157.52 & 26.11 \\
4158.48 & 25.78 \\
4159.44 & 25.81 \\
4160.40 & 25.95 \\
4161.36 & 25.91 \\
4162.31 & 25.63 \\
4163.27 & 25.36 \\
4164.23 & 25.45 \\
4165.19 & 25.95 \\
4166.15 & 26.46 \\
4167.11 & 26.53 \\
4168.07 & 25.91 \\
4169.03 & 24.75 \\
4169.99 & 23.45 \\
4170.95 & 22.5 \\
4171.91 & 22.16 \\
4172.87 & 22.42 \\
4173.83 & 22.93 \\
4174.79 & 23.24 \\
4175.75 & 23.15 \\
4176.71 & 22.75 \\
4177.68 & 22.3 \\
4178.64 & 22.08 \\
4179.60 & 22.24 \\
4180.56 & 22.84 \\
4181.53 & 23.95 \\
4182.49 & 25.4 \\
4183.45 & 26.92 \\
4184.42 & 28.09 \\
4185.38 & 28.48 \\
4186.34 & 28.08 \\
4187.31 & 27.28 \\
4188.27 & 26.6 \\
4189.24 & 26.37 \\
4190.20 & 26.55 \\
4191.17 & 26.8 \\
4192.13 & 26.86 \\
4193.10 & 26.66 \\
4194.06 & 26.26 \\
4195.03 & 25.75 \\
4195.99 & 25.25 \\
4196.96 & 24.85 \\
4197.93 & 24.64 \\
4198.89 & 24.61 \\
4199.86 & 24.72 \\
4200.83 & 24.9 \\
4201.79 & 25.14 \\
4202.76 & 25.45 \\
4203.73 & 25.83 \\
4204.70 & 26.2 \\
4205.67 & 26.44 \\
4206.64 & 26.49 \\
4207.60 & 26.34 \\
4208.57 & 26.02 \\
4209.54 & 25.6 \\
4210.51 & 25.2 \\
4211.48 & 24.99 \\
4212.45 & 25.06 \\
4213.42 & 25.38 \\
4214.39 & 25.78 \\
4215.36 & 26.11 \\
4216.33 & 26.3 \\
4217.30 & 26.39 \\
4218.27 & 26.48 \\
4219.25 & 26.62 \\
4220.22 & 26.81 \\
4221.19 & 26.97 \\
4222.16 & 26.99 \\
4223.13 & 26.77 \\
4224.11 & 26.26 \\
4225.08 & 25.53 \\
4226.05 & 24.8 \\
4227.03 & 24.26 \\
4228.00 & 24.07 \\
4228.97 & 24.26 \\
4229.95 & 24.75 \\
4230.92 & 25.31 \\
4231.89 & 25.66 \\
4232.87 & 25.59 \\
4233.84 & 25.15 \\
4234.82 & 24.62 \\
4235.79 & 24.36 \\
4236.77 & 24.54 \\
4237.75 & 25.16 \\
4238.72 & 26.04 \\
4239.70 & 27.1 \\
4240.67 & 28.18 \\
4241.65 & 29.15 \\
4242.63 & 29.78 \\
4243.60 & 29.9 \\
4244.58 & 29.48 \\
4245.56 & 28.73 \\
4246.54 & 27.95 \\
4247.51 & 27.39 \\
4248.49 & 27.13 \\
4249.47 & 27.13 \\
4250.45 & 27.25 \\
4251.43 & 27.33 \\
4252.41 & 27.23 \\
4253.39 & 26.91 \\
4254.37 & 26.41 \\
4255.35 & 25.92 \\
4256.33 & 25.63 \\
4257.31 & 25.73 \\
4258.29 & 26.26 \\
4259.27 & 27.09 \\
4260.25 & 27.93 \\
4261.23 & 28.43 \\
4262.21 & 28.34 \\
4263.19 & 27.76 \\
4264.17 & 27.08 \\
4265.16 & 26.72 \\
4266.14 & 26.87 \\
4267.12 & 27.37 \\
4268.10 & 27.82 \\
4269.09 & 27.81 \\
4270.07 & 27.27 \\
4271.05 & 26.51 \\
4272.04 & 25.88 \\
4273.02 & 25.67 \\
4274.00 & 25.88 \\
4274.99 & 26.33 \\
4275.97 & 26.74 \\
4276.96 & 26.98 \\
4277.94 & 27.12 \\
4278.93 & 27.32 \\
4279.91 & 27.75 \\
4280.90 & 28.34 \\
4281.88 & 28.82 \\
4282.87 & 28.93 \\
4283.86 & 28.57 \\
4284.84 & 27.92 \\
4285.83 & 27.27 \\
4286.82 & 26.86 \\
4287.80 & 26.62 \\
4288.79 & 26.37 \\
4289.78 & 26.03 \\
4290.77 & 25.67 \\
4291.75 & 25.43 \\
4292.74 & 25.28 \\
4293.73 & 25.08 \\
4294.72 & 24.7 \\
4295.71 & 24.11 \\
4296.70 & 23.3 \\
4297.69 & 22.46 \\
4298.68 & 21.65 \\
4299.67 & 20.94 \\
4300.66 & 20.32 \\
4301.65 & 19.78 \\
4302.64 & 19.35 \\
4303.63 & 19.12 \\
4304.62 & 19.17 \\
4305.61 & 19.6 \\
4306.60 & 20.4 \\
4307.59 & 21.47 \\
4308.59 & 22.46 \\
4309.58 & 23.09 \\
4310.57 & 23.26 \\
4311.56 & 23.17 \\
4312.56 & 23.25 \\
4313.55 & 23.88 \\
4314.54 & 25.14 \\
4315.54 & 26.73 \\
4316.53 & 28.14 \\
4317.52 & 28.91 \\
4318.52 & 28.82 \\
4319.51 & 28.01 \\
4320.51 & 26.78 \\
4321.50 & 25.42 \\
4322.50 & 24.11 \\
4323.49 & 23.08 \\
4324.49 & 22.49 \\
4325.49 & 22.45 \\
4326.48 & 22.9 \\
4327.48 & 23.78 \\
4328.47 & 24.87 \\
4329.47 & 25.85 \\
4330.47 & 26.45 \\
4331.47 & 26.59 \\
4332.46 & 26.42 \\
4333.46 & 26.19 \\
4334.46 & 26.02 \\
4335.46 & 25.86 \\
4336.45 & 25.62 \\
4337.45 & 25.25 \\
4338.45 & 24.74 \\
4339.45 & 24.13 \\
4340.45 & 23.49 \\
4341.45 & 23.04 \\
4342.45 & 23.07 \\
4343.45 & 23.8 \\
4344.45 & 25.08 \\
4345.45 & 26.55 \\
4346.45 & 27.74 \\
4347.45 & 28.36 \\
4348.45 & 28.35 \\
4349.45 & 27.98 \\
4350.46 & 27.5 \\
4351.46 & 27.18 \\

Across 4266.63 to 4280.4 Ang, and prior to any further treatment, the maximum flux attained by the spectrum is 27.82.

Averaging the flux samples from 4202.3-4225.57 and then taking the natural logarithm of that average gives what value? 3.26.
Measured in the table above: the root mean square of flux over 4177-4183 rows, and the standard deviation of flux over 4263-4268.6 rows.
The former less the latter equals 22.7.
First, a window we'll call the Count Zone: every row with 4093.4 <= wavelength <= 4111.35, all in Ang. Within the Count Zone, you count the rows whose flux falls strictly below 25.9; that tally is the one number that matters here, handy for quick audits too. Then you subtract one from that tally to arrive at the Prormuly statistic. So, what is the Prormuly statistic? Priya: 18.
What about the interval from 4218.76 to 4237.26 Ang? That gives 12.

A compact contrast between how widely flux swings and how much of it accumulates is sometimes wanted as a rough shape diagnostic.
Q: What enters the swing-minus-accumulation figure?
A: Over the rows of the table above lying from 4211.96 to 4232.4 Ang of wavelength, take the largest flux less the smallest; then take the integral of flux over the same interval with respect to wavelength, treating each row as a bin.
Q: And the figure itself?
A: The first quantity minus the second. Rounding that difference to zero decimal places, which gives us -523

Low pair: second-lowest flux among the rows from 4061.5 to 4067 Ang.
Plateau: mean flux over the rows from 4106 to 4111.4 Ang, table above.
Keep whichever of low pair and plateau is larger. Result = 23.2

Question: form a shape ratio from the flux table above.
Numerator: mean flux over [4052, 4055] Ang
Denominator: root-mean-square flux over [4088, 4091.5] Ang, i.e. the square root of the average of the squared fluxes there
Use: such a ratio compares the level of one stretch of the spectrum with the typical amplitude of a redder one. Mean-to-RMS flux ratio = 1.02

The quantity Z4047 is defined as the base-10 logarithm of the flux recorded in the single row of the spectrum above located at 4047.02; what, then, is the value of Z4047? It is 1.44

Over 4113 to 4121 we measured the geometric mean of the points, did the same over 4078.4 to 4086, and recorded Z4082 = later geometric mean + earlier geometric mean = 50.9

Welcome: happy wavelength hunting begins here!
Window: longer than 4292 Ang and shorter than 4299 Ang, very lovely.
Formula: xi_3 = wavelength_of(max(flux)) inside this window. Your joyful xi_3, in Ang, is 4292.74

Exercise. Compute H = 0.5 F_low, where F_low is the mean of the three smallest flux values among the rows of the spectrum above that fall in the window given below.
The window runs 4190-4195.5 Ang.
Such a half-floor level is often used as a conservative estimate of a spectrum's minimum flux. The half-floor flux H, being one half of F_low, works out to 13.1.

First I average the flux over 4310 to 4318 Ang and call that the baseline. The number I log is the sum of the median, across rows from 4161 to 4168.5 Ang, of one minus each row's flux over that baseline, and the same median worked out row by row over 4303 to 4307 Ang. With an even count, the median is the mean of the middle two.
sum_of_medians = 0.21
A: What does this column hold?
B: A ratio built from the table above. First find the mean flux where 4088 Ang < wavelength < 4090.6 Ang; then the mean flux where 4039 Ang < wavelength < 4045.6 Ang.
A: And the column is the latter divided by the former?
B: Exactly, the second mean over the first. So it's 0.93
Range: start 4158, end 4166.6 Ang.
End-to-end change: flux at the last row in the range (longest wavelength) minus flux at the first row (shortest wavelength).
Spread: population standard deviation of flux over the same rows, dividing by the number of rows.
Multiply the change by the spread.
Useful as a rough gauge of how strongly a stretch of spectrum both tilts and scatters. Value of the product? 0.2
